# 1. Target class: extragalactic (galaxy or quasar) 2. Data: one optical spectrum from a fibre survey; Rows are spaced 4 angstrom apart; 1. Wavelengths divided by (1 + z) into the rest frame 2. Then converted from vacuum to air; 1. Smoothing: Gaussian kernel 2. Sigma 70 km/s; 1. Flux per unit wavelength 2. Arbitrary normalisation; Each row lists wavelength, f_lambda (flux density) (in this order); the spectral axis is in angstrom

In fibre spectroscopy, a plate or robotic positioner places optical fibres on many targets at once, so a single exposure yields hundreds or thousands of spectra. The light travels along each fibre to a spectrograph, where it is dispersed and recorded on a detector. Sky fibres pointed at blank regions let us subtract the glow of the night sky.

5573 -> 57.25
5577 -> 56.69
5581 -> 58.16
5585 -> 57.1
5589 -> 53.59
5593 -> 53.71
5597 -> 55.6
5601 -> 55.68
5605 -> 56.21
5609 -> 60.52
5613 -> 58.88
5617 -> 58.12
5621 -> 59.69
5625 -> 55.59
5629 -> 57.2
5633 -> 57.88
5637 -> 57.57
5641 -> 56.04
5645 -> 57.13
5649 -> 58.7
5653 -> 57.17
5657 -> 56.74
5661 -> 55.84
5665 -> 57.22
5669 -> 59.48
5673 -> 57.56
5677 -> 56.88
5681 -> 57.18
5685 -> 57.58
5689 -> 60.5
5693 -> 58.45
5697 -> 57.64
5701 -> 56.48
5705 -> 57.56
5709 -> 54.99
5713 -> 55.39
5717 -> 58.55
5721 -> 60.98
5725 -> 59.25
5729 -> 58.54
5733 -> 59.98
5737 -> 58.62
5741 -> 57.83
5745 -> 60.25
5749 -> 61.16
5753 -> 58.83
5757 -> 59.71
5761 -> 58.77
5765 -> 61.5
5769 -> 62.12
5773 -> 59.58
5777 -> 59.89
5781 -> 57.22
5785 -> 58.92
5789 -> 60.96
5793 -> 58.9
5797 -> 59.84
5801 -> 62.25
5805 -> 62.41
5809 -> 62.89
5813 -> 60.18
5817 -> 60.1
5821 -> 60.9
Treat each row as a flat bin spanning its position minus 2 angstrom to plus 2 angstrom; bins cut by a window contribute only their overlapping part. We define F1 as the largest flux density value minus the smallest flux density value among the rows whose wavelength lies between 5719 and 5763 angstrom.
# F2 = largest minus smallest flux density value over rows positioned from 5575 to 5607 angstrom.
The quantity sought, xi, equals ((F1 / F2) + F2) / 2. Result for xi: 2.65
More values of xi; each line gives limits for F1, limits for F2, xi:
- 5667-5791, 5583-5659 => 3.98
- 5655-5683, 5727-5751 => 2.21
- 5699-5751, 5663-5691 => 2.66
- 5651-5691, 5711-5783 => 3.71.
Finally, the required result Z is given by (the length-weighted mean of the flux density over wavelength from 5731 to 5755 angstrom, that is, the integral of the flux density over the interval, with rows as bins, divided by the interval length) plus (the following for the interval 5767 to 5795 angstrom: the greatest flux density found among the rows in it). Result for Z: 121.6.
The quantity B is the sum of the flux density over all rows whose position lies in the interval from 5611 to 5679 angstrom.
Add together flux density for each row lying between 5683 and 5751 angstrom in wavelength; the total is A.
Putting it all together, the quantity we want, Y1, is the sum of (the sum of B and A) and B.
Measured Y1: 2949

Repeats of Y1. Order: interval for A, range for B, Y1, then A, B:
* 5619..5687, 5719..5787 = 3002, 975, 1013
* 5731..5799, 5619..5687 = 2965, 1014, 975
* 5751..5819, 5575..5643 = 2961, 1024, 968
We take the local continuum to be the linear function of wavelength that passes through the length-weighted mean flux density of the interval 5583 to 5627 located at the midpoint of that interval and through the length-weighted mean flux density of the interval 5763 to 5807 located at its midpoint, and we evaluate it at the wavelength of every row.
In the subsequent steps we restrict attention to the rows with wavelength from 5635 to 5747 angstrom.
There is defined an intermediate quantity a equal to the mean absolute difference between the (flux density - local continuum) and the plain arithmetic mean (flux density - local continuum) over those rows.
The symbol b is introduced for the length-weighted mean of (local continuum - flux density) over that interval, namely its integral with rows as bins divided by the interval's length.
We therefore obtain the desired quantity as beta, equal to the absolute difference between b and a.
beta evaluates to 0.4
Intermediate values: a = 1.0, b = 0.62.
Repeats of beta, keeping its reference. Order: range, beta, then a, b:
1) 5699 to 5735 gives 0.5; 1.5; 1.02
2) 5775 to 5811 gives 1.3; 1.4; 0.12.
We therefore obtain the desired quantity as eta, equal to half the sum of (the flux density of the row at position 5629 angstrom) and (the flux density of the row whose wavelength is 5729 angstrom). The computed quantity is 57.9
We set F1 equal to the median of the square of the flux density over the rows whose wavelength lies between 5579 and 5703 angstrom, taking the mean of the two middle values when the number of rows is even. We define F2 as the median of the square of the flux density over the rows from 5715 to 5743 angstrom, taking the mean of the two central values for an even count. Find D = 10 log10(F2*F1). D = 70.5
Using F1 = 3272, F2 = 3436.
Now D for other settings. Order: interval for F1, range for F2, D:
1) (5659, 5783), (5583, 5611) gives 70.3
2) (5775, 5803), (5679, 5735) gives 70.8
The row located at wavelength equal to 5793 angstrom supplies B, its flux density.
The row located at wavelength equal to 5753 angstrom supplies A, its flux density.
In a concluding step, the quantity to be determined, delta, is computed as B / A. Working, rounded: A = 58.83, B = 58.9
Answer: 1.00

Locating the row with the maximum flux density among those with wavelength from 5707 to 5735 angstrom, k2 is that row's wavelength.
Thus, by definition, 5721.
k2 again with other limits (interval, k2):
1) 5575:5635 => 5609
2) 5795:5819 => 5809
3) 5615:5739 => 5721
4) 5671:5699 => 5689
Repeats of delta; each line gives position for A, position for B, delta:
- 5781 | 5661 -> 0.98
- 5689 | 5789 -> 1.01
